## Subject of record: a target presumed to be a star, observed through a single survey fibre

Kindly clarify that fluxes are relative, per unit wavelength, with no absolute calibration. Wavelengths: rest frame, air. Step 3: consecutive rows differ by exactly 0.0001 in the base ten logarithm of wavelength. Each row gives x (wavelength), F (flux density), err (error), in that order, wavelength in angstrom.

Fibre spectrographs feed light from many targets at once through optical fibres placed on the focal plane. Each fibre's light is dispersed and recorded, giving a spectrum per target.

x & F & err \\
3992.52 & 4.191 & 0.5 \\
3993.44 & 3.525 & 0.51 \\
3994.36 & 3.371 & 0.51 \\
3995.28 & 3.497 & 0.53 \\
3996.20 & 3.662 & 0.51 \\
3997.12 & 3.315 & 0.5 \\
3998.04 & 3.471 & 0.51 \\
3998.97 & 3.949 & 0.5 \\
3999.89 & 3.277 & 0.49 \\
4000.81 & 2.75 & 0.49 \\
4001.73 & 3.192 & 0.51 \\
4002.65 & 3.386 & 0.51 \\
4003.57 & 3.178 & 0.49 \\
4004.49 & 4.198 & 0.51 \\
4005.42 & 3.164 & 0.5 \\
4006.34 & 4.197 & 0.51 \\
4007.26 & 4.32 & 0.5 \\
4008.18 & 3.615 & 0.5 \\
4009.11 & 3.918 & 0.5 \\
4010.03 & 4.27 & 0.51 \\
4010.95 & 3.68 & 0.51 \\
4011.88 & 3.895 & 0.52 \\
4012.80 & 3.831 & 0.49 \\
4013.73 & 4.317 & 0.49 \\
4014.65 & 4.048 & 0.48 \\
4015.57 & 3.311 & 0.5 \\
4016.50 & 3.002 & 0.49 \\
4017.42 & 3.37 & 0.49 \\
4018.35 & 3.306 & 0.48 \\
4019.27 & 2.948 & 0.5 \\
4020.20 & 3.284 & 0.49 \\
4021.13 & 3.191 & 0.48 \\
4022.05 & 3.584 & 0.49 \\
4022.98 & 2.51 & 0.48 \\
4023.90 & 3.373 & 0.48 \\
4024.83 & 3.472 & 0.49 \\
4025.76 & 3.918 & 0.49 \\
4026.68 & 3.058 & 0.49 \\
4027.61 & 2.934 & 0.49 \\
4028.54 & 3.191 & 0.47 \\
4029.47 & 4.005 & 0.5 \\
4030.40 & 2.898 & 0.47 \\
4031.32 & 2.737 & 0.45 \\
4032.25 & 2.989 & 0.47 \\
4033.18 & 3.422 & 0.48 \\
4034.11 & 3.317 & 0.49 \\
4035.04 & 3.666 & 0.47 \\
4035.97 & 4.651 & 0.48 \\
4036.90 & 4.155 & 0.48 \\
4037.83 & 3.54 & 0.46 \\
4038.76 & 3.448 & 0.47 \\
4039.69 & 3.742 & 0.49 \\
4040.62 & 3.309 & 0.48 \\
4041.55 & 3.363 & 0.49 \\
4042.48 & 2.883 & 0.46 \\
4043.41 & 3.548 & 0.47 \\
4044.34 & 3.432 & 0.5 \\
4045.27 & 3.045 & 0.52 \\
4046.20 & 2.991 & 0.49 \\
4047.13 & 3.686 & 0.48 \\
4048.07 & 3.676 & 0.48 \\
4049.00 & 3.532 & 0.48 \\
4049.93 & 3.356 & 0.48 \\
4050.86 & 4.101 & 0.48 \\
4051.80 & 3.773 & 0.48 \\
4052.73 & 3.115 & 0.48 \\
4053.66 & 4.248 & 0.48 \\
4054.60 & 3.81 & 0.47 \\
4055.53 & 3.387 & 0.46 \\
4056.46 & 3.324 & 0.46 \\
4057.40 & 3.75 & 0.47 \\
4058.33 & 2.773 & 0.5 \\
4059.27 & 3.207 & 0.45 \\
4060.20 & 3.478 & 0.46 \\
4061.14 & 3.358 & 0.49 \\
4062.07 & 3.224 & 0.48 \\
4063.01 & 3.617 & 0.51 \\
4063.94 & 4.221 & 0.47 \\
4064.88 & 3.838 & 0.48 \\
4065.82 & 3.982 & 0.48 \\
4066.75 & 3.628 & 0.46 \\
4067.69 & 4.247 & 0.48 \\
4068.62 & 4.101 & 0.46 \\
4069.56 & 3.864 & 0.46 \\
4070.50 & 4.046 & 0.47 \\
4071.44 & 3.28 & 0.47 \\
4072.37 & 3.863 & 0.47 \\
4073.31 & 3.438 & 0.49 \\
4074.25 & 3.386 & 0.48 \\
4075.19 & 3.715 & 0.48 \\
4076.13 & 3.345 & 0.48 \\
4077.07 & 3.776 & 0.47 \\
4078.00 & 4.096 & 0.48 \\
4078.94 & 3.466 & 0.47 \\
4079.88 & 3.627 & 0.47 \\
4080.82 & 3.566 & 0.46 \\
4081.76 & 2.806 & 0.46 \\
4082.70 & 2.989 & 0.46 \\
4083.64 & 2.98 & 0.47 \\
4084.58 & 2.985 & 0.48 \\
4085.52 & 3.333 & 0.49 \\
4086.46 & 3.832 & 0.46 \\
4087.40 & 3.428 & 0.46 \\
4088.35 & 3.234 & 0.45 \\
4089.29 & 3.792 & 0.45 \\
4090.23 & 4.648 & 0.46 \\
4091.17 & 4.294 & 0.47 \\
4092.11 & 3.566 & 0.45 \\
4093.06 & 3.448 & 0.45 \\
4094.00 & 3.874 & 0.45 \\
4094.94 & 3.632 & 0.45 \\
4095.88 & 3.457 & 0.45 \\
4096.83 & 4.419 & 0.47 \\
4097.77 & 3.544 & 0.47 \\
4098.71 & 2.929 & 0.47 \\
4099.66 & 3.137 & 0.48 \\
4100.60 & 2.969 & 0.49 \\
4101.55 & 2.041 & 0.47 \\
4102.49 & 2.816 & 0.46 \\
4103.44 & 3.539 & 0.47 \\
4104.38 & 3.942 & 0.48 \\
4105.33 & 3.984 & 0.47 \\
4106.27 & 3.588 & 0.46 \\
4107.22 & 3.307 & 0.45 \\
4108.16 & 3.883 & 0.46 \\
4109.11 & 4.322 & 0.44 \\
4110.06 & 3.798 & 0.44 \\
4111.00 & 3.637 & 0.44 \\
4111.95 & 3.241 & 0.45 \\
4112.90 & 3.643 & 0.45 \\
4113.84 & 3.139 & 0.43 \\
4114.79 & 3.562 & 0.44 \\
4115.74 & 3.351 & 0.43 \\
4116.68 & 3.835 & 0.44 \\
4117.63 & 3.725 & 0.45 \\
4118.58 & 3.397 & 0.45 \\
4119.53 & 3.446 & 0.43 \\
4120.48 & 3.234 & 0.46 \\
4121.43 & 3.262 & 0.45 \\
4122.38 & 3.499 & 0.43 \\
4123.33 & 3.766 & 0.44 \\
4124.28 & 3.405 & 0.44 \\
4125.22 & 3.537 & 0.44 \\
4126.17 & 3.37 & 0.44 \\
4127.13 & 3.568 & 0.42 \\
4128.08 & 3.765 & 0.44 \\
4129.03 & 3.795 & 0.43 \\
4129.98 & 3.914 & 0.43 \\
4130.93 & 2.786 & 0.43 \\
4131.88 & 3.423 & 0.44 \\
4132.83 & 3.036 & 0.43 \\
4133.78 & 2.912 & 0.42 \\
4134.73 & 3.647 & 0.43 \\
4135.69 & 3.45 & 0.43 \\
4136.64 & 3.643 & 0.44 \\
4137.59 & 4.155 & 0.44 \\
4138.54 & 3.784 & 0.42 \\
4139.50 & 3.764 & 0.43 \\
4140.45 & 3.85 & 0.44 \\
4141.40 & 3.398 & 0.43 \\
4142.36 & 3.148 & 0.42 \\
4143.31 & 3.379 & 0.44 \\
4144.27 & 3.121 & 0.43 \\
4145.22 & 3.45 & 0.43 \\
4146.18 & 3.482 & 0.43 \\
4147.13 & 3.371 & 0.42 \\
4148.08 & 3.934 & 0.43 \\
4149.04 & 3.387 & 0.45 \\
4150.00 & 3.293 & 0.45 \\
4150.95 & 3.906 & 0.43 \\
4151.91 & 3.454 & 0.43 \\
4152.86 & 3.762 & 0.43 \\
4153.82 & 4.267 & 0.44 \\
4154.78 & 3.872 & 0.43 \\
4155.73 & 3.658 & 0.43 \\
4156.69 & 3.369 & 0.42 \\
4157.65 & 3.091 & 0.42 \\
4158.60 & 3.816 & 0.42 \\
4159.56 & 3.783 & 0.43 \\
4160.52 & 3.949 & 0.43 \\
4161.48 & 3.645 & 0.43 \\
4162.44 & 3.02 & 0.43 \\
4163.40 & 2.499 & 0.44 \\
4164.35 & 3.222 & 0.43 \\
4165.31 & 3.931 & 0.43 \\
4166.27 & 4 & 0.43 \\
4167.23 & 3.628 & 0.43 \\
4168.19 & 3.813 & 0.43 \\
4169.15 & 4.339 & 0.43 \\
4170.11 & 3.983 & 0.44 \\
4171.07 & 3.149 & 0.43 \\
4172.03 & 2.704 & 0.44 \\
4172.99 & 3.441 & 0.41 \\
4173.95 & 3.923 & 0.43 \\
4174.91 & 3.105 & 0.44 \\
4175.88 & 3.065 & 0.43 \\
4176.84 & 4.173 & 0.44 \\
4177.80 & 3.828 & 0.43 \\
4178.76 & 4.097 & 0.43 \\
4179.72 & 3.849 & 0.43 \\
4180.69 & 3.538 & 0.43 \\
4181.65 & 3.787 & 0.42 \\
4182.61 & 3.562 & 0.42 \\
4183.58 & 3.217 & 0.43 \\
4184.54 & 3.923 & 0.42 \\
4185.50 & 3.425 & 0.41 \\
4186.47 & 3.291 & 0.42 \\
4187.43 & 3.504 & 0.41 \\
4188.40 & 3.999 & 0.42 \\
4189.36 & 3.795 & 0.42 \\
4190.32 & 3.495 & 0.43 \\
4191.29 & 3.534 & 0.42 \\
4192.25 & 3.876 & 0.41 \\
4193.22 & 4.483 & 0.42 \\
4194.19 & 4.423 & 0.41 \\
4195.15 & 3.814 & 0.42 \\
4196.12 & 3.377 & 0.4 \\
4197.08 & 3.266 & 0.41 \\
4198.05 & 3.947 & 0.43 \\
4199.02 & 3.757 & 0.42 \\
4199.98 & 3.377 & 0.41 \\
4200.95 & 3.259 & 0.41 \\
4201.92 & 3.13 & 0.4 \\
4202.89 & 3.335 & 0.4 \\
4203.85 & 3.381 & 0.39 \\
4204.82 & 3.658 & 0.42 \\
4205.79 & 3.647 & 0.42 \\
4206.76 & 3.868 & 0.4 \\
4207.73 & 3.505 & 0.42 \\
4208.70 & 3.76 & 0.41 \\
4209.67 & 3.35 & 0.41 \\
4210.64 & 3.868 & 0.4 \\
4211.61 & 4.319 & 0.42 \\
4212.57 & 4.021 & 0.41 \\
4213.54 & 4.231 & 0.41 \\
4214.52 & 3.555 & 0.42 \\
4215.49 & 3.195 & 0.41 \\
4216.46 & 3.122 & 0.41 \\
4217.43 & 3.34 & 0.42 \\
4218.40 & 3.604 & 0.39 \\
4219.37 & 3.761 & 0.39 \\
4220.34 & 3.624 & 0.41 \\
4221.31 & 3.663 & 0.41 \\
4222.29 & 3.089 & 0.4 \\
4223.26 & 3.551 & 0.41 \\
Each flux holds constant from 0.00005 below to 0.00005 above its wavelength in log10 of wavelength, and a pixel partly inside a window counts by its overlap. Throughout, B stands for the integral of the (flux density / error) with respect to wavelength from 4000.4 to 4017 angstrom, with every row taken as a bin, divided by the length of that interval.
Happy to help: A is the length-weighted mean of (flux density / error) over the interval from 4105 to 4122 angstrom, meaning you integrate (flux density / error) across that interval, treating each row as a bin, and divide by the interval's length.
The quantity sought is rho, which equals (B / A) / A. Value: 0.115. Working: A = 8.0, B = 7.4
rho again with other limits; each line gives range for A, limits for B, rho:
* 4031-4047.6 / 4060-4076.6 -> 0.151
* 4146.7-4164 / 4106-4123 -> 0.117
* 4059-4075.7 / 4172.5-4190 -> 0.141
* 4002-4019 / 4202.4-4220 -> 0.162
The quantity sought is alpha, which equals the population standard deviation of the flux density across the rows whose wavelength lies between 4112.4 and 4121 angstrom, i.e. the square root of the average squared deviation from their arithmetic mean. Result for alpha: 0.22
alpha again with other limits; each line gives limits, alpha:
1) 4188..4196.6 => 0.37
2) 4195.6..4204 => 0.24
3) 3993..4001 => 0.31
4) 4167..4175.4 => 0.48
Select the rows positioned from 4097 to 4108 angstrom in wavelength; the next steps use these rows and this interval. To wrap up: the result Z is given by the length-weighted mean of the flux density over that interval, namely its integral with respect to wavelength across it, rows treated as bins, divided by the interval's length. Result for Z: 3.31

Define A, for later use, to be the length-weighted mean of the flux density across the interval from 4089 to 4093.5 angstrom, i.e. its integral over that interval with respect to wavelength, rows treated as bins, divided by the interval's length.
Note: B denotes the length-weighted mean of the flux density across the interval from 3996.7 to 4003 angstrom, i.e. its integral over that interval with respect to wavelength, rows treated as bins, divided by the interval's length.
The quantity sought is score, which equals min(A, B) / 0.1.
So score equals 33.3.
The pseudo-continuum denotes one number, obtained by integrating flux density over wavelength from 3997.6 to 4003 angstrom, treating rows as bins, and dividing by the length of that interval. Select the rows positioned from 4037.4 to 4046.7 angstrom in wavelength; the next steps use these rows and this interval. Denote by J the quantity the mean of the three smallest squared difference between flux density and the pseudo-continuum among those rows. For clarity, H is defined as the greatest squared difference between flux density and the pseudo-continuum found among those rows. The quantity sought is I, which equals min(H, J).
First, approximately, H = 0.2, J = 0.004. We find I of 0.00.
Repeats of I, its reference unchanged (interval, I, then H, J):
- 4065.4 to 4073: 0.12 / 0.8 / 0.123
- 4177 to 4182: 0.16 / 0.6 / 0.164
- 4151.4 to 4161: 0.02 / 0.9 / 0.025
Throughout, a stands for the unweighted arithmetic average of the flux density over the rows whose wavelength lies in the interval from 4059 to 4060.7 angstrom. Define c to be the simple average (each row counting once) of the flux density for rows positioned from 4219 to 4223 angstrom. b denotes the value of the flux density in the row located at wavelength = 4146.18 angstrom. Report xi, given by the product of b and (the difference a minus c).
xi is -0.67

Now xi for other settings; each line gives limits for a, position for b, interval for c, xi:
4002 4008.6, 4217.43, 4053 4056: -0.31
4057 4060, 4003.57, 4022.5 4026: -0.24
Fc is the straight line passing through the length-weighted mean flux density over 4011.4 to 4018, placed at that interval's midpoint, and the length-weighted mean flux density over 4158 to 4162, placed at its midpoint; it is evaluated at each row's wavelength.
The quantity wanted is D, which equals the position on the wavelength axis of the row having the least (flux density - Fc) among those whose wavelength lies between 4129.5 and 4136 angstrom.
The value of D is 4130.93 angstrom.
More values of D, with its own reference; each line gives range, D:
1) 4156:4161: 4157.65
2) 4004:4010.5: 4005.42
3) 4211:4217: 4216.46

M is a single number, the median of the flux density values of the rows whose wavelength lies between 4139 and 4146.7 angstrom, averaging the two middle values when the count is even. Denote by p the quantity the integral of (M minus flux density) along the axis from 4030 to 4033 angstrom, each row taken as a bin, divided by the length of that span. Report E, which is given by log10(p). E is -0.30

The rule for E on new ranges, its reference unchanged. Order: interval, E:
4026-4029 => -0.52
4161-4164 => -0.44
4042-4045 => -0.82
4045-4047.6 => -0.77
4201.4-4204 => -0.81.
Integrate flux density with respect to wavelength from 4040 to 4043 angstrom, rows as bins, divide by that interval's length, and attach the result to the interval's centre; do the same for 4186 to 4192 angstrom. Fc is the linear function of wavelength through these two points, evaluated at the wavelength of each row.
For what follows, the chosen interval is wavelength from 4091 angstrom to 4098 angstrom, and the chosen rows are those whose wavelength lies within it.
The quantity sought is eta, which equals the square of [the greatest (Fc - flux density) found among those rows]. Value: 0.01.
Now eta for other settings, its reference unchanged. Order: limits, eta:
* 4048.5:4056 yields 0.02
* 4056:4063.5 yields 0.25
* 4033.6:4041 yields 0.01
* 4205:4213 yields 0.11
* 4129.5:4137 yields 0.46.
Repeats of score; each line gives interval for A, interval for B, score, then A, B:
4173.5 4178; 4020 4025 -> 32.2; 3.6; 3.22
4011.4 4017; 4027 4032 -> 31.4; 3.7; 3.14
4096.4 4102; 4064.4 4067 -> 31.7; 3.2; 3.83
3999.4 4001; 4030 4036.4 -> 30.8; 3.1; 3.38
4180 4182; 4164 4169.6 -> 36.6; 3.7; 3.83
